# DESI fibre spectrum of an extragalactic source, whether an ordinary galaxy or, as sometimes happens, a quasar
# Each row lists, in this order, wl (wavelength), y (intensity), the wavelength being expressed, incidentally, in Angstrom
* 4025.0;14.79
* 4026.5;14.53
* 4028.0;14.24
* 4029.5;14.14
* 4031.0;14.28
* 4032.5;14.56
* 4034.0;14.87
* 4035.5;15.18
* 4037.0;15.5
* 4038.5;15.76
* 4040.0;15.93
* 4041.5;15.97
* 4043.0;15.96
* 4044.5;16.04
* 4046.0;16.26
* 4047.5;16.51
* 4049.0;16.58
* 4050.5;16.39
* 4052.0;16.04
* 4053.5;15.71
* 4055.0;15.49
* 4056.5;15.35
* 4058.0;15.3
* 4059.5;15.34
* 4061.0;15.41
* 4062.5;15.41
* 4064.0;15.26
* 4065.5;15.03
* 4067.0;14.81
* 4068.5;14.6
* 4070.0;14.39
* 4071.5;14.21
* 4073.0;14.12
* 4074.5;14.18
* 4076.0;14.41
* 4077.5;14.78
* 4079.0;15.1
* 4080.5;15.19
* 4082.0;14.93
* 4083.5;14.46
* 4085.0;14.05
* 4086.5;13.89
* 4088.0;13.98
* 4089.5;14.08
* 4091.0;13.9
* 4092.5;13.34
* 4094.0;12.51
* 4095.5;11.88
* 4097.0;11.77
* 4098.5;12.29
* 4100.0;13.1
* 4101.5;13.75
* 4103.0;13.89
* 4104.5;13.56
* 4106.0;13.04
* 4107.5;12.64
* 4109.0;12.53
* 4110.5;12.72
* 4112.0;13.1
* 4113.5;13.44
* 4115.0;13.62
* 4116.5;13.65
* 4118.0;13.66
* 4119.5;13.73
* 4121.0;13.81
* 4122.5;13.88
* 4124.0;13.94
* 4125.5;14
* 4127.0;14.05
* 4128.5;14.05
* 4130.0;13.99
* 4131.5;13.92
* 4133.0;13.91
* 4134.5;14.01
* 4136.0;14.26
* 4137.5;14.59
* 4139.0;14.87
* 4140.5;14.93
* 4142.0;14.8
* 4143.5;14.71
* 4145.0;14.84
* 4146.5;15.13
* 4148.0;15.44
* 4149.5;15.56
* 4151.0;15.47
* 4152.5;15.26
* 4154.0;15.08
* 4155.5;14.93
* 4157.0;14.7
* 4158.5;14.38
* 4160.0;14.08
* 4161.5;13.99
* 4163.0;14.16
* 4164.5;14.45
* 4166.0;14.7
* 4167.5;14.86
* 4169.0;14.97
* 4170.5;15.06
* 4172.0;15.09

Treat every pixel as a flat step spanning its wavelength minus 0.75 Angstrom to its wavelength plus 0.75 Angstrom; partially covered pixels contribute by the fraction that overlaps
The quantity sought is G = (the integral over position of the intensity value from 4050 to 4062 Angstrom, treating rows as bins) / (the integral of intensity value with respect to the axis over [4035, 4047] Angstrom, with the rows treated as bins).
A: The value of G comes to 0.98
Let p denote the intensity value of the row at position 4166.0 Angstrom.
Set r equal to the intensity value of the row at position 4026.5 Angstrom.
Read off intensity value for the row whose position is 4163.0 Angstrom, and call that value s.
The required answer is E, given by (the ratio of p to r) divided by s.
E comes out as 0.071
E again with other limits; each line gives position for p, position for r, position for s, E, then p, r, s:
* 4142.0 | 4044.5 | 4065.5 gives 0.061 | 14.8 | 16.04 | 15.03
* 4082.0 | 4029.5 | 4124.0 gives 0.076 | 14.93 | 14.14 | 13.94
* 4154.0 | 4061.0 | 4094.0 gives 0.078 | 15.08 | 15.41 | 12.51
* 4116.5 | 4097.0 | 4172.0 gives 0.077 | 13.65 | 11.77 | 15.09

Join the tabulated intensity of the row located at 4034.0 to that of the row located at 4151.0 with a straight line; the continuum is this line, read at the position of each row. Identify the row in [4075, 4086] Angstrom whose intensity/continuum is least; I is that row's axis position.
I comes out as 4085.0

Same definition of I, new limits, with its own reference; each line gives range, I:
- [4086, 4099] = 4097.0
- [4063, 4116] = 4097.0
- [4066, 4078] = 4073.0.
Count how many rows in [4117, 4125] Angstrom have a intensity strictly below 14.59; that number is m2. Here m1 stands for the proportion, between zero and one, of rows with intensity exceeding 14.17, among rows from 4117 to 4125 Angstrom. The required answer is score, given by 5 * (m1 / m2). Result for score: 0.0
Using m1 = 0.0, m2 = 5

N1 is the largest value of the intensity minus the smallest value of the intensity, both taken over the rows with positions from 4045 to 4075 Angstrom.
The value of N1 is 2.5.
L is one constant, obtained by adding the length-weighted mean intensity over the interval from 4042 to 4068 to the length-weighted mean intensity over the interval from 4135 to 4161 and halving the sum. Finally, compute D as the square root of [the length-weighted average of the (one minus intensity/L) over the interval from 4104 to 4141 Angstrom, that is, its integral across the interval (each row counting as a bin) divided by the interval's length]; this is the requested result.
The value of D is 0.32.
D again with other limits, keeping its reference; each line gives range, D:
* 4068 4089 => 0.23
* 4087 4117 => 0.37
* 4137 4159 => 0.14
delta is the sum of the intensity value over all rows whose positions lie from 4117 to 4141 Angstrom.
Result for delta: 226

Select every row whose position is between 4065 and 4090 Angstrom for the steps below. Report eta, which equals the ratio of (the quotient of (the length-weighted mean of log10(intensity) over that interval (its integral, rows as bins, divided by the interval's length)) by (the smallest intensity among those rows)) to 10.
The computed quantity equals 0.0084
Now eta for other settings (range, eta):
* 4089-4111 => 0.0095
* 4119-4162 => 0.0085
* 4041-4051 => 0.0076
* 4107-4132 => 0.0090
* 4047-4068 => 0.0081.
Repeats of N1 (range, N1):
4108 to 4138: 2.1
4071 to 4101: 3.4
